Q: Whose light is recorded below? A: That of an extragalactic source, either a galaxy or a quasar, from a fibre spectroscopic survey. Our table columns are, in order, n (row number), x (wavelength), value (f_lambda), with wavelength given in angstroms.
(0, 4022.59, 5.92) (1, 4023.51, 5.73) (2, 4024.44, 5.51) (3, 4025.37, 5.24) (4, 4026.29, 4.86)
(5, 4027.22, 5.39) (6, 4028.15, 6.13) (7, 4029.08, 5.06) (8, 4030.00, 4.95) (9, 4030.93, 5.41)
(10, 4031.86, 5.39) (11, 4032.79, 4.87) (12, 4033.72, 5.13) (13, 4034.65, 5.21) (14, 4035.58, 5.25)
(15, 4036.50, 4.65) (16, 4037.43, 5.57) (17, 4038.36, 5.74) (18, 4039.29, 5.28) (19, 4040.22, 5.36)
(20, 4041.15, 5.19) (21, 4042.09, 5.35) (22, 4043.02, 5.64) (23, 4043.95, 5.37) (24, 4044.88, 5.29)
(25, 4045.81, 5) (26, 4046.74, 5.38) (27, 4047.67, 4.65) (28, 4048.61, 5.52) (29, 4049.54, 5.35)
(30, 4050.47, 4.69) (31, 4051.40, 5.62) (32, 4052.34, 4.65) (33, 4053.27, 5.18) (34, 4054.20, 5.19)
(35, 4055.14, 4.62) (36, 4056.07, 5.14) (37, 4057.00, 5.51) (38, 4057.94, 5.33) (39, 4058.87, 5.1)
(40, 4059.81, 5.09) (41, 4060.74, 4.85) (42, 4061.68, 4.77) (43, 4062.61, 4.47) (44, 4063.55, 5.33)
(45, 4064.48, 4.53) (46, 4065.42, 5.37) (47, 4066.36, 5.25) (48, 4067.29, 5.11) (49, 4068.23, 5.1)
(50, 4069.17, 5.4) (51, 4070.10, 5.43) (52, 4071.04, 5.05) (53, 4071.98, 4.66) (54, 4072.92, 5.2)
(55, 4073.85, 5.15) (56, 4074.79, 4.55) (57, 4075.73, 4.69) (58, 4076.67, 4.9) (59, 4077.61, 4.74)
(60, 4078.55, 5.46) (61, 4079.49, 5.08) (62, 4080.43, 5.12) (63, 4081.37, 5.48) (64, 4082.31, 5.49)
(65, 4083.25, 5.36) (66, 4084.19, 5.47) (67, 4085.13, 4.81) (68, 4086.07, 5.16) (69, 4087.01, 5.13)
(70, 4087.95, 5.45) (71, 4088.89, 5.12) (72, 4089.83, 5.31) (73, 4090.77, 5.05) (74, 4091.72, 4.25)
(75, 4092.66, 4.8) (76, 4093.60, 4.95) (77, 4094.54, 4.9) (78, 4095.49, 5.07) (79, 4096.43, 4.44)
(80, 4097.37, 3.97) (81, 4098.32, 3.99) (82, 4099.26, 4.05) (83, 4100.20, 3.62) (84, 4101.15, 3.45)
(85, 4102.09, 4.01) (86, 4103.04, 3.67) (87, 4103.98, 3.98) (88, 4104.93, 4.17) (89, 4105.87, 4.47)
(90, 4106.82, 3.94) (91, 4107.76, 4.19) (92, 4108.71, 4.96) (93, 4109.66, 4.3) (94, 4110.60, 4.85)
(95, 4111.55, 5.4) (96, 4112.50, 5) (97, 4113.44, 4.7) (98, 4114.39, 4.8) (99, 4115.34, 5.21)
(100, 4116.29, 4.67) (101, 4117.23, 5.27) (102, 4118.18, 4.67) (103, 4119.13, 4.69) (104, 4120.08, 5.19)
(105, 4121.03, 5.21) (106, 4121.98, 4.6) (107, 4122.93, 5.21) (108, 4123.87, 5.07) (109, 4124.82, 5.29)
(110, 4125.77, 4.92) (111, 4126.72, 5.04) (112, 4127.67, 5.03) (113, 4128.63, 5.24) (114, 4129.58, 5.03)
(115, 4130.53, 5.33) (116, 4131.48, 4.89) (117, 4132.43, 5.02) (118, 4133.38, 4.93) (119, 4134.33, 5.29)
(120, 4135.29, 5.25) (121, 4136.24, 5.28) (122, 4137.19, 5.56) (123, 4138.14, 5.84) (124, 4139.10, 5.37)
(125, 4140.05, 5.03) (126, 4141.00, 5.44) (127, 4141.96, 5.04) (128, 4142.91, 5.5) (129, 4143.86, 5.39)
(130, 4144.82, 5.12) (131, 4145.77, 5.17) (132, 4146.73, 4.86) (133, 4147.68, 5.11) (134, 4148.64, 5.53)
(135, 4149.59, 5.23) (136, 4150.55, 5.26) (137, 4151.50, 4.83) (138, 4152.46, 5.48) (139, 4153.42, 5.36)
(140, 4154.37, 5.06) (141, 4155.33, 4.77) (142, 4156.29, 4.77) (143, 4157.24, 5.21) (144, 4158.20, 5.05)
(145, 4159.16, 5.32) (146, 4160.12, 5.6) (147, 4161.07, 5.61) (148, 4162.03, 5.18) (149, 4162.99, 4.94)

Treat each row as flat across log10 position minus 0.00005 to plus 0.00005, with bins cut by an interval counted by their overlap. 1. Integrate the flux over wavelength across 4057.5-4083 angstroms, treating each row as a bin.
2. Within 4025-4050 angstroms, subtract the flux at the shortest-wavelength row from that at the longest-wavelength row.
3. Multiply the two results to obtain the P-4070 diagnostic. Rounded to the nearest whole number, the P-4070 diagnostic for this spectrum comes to 14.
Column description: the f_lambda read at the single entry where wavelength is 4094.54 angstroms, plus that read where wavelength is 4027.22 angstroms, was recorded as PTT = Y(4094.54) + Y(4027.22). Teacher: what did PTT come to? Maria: 10.3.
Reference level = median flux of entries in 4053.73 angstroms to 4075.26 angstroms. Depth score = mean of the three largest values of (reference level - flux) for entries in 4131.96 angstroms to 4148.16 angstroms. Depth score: 0.17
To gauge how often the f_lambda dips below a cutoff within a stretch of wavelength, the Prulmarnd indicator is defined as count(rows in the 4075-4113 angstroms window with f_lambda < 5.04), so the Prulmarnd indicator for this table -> 25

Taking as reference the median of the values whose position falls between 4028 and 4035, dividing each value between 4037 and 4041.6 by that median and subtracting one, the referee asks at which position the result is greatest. 4038.36 angstroms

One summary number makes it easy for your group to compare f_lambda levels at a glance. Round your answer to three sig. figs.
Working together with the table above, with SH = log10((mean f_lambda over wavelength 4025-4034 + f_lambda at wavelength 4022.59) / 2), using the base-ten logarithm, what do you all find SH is 0.747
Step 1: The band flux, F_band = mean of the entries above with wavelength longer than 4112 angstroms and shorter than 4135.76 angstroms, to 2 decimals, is 5.02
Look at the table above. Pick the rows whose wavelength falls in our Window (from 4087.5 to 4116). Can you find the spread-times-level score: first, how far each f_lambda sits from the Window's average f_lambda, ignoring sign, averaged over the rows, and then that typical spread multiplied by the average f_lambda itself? 2.3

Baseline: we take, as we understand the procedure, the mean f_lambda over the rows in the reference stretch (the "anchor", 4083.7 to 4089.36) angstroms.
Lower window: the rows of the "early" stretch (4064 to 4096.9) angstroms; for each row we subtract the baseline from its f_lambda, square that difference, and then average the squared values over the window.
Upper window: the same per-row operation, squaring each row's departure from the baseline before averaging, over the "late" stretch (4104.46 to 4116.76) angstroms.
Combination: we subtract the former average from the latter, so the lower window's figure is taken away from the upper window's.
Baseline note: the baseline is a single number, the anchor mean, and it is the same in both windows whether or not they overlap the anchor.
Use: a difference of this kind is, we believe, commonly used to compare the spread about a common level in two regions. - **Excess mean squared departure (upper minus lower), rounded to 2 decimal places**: 0.33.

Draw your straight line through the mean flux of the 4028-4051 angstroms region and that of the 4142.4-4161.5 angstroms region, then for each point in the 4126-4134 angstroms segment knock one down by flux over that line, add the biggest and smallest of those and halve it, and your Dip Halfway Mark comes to 0.021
